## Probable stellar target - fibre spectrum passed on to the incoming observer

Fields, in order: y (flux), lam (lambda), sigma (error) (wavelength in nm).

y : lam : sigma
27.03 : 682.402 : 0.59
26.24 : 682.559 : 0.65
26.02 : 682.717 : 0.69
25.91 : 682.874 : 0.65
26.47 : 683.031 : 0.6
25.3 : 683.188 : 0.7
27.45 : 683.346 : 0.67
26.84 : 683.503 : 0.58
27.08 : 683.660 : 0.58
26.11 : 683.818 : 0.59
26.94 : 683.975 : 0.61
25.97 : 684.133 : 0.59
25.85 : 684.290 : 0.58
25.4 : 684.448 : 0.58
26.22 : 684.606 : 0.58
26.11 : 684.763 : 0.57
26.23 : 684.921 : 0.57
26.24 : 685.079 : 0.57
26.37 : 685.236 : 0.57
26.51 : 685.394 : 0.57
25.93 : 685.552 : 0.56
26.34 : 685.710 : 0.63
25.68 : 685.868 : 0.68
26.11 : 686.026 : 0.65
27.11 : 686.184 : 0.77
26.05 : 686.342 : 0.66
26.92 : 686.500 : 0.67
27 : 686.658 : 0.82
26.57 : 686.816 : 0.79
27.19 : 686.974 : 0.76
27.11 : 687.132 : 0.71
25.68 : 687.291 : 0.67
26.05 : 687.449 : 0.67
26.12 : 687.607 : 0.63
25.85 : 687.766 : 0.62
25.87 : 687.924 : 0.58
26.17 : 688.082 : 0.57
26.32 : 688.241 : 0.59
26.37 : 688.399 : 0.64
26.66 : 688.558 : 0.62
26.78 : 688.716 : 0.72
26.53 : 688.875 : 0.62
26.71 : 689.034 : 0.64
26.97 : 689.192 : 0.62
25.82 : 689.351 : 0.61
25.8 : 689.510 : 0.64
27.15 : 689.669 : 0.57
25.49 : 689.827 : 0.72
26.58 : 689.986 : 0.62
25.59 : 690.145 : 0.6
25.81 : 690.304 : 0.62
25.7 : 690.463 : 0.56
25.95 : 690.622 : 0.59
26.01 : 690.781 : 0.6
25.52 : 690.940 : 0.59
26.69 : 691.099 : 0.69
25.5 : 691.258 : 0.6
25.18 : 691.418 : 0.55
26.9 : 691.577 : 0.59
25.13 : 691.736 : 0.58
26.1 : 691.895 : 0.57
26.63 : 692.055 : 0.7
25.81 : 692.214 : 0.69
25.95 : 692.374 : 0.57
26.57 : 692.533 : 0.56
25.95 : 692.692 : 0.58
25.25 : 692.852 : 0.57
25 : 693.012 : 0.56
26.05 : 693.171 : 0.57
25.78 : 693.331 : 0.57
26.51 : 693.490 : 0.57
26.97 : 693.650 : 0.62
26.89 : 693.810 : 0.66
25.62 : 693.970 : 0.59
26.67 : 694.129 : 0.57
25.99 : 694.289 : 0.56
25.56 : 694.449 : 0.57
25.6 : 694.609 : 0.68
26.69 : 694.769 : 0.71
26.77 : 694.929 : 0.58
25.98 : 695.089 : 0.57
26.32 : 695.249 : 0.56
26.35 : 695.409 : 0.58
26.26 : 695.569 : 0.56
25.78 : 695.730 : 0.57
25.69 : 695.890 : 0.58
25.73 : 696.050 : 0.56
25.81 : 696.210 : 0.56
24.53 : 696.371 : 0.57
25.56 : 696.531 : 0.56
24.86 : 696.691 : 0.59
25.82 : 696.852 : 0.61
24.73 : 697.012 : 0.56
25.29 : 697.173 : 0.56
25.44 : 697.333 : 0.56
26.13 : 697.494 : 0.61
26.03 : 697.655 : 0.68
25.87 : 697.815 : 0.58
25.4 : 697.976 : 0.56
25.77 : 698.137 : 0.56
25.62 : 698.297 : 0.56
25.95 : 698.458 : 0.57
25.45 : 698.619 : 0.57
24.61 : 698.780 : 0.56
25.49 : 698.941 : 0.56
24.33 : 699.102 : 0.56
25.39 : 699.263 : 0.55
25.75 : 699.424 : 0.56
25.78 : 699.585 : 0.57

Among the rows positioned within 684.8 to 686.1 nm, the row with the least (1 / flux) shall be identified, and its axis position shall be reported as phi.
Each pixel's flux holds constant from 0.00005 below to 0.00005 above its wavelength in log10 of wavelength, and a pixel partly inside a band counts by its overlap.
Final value 685.394 nm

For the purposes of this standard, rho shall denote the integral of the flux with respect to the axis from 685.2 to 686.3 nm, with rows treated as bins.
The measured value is 29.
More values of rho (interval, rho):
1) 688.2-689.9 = 45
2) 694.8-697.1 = 59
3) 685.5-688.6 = 82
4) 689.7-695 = 138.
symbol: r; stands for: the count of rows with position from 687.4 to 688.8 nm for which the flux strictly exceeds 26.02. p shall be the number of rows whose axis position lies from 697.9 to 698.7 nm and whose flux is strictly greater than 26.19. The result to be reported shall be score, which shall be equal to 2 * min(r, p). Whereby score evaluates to 0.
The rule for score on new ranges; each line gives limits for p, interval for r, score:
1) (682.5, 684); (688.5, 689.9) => 12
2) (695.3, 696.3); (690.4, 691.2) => 2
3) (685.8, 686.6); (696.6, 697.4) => 0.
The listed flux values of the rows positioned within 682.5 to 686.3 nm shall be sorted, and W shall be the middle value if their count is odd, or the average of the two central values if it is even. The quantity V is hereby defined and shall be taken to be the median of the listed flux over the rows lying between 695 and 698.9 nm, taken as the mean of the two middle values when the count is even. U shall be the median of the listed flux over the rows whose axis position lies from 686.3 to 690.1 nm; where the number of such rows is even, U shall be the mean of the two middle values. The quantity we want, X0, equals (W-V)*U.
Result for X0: 12.6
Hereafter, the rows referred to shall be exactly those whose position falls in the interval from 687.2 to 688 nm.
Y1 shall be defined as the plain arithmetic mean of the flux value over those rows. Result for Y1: 25.9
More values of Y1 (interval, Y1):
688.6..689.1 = 26.7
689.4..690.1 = 26.3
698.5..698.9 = 25.0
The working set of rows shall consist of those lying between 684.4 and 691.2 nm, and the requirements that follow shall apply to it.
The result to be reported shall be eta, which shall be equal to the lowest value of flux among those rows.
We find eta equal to 25.4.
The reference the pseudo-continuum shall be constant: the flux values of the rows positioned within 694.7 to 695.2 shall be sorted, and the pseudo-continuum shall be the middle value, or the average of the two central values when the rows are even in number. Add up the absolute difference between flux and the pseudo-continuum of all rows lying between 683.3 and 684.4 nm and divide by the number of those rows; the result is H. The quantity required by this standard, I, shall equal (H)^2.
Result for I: 0.28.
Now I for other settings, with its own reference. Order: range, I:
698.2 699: 1.60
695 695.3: 0.29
